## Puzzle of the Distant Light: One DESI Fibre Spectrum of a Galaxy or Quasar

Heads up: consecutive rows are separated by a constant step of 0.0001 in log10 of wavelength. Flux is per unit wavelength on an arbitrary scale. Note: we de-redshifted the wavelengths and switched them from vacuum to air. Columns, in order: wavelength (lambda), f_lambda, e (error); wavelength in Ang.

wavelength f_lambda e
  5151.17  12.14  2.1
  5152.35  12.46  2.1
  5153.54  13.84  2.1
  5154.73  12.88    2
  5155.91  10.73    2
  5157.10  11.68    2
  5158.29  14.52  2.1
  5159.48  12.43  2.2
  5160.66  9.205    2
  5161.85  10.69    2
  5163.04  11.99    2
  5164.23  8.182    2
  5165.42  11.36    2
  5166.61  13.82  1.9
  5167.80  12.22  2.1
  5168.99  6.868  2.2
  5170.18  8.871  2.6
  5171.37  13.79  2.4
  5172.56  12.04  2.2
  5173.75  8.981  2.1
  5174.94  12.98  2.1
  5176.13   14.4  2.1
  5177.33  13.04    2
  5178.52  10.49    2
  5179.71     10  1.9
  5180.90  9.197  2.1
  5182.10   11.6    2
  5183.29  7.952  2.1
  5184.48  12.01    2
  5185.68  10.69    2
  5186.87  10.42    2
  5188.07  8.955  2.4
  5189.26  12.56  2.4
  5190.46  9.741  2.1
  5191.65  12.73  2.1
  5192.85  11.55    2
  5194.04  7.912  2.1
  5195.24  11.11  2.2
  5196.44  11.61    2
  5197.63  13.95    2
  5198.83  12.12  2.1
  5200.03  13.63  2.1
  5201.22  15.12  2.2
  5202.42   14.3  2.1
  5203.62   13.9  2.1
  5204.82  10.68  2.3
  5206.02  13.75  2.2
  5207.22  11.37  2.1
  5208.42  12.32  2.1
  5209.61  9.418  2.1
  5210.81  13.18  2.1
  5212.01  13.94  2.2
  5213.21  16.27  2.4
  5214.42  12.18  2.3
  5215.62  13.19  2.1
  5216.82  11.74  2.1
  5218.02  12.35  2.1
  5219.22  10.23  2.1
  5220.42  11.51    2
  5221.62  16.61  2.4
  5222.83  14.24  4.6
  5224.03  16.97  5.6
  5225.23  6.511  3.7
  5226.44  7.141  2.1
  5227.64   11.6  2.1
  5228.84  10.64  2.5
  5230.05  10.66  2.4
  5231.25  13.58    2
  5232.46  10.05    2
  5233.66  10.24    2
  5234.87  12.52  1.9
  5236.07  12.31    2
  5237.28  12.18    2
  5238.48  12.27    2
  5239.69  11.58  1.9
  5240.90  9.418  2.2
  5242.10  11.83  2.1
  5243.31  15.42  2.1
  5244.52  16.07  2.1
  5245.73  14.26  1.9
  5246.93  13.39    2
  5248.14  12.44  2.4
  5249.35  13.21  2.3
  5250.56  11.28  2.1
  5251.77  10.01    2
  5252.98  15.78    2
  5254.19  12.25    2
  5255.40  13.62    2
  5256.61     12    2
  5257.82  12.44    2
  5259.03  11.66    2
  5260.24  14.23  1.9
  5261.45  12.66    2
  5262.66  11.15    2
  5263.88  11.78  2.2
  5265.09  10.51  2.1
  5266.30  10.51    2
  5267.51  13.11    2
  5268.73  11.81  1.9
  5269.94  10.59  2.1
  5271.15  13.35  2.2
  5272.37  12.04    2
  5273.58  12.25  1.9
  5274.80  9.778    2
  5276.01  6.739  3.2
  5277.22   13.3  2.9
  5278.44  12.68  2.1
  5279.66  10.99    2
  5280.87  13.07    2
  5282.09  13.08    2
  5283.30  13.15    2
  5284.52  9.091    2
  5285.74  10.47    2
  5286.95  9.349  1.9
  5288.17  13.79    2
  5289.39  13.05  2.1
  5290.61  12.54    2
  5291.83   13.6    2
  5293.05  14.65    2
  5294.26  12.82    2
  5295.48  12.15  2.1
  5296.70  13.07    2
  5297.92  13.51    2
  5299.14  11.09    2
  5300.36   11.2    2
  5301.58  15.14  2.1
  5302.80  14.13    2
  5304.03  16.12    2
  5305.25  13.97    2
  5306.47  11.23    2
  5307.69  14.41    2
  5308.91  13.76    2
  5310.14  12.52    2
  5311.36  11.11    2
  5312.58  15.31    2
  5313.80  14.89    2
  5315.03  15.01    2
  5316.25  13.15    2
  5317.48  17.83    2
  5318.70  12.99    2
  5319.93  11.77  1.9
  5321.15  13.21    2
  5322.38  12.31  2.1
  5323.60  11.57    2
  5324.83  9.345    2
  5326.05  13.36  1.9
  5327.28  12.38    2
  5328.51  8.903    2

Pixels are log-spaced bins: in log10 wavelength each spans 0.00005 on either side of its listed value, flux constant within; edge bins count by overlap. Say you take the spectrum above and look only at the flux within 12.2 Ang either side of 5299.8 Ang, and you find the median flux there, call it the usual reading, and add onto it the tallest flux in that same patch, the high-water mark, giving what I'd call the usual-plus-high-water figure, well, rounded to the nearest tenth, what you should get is 29.4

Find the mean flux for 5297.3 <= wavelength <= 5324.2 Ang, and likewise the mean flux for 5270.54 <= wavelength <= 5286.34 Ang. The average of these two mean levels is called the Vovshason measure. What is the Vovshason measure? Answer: 12.5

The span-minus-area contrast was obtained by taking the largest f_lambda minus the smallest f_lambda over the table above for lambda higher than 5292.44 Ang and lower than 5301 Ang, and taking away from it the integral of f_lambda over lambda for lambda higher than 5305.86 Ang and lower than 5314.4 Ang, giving -110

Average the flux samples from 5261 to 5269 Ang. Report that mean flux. 11.6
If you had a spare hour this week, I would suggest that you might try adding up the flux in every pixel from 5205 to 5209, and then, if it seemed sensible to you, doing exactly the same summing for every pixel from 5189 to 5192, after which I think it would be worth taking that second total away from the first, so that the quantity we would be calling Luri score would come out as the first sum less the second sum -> 2.4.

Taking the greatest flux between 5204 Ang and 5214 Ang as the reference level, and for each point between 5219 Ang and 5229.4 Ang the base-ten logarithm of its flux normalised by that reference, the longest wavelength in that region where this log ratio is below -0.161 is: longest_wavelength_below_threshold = 5228.84 Ang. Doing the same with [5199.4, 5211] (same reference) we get 5209.61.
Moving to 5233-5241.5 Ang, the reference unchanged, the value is 5240.90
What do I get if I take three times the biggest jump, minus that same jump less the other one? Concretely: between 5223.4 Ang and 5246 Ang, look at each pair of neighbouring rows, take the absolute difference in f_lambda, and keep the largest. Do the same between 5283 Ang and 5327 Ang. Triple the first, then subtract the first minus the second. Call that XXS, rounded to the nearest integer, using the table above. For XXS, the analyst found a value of 26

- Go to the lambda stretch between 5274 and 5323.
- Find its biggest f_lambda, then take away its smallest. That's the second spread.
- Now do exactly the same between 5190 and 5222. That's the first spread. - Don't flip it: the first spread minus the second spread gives -2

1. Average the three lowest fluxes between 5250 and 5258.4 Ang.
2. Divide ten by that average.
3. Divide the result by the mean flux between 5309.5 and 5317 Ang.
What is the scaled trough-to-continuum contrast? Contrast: 0.066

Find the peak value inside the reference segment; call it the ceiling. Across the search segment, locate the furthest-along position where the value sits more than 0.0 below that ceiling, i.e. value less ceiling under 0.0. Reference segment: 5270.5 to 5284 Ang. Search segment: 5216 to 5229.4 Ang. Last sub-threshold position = 5228.84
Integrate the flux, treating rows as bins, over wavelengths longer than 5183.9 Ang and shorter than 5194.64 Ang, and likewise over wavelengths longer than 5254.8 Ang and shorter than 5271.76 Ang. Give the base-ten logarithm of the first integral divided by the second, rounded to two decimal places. -0.25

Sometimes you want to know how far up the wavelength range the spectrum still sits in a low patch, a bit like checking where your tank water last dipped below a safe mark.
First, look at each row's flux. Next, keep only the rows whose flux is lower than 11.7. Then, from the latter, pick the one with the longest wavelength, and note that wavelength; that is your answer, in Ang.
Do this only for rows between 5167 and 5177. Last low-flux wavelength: 5173.75 Ang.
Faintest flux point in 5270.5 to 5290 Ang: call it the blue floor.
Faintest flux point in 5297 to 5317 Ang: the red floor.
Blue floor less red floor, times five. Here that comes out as -22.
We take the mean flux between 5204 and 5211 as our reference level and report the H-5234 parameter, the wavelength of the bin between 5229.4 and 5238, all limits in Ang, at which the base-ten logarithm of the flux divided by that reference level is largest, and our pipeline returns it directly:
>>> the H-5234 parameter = 5231.25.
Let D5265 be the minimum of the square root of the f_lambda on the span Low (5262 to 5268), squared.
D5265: 10.5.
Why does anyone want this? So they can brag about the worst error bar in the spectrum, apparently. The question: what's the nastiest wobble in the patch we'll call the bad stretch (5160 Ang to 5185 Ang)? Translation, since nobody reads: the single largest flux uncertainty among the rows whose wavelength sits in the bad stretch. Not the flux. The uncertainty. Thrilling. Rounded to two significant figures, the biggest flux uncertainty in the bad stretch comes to 2.6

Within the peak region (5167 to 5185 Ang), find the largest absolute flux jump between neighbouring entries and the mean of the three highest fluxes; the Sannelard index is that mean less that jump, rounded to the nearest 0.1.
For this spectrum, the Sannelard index 8.4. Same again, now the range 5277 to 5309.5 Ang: 10.9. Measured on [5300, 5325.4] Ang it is 11.6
